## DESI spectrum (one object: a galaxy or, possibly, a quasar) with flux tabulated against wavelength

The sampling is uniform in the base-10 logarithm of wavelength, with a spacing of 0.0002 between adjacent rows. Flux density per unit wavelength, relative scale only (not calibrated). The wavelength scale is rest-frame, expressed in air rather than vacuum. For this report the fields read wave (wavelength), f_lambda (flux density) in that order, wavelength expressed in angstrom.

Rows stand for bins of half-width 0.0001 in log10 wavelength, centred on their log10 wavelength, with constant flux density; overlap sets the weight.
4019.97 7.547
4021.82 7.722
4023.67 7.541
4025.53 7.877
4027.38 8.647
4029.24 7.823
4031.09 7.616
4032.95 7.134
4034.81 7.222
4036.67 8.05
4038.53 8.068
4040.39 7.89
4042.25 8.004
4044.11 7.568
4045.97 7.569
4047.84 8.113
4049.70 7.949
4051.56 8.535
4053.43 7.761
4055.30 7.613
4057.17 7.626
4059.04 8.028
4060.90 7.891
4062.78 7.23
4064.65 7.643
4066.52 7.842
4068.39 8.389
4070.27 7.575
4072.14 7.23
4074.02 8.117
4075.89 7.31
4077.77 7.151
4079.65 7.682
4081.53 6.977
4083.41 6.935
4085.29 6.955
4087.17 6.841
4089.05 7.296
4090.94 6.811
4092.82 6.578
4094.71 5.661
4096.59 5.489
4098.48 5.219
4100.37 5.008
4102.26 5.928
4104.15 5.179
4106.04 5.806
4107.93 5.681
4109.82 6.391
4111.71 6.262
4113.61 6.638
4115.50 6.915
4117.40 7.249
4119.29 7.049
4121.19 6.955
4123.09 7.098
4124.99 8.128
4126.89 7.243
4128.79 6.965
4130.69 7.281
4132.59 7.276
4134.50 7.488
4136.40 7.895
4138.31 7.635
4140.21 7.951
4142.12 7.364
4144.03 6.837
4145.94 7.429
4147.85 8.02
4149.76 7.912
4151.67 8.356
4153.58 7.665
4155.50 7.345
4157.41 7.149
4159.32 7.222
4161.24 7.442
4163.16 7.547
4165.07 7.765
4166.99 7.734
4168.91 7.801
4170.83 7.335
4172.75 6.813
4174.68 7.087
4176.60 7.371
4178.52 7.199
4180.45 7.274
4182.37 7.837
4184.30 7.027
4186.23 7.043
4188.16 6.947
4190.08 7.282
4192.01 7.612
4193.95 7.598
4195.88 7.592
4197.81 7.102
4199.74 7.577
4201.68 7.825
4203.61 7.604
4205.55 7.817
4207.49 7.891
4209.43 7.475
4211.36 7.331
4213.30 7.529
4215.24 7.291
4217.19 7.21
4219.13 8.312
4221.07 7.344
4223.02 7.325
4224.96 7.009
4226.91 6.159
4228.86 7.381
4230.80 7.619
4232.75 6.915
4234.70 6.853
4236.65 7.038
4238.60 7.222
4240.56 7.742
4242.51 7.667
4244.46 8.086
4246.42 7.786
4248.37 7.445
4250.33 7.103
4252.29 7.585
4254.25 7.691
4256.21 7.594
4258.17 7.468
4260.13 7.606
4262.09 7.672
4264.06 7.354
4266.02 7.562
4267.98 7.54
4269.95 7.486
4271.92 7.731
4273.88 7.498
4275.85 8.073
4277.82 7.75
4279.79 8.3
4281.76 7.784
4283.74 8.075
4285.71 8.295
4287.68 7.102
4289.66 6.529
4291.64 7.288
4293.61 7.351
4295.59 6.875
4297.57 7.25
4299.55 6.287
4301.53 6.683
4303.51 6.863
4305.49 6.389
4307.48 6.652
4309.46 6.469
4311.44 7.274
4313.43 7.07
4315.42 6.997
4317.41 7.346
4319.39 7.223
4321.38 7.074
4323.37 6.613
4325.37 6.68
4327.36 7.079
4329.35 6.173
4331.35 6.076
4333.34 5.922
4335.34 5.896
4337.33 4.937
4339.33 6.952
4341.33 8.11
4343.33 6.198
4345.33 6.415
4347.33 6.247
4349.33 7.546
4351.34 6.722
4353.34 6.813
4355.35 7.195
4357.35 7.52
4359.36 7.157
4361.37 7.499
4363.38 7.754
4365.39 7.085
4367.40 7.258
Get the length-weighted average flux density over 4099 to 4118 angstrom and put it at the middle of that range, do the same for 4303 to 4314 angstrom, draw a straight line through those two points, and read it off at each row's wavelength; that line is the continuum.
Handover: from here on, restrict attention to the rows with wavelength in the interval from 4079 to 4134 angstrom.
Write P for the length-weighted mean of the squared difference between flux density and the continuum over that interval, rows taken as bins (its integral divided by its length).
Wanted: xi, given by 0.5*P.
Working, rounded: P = 0.9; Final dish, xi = 0.44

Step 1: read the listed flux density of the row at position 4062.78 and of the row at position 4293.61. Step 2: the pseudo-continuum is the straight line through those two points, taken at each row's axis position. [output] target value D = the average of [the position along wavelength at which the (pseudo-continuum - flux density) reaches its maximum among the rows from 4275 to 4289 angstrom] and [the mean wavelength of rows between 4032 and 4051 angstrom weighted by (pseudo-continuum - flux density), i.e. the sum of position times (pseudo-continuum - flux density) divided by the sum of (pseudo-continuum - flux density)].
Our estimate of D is 4165.3 angstrom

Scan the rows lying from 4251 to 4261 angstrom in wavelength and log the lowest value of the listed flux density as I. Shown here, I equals 7.468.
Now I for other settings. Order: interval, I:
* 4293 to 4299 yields 6.875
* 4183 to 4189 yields 6.947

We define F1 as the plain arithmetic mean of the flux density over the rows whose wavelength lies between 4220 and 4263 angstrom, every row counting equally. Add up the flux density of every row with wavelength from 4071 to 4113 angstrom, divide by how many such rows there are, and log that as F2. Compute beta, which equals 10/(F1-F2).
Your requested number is 11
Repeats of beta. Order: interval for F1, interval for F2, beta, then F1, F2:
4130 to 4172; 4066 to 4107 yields 12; 7.57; 6.7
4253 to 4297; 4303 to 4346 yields 11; 7.57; 6.7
